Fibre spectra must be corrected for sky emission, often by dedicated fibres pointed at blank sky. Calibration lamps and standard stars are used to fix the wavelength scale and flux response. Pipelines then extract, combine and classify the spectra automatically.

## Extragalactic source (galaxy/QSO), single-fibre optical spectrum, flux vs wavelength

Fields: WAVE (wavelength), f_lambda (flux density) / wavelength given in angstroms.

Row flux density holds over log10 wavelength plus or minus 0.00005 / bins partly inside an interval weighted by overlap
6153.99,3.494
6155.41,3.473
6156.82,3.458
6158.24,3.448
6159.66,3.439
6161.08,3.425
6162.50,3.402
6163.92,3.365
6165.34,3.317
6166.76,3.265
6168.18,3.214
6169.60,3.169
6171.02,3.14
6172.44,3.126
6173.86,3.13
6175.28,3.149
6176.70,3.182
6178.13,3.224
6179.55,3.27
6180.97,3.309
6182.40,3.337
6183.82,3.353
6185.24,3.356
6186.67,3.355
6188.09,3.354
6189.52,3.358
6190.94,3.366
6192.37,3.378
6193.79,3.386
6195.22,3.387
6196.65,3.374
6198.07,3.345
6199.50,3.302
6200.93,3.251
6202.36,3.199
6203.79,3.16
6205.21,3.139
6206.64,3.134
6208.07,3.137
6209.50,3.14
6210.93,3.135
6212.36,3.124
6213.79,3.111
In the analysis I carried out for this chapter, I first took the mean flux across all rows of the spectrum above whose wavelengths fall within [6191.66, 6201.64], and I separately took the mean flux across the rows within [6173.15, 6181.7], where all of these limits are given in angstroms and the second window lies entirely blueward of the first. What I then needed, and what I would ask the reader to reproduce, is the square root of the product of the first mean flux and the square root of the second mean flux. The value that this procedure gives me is 2.45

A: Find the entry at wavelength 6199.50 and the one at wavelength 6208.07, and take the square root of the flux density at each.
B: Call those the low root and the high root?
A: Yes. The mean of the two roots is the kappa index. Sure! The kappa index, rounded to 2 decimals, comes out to 1.79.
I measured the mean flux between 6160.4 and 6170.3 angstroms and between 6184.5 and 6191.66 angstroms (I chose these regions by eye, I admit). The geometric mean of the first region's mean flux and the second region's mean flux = 3.33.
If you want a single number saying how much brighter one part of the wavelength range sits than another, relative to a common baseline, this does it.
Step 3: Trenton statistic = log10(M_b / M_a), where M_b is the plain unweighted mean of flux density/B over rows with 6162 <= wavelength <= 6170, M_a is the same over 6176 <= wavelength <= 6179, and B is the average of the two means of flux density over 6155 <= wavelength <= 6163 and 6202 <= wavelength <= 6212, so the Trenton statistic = 0.01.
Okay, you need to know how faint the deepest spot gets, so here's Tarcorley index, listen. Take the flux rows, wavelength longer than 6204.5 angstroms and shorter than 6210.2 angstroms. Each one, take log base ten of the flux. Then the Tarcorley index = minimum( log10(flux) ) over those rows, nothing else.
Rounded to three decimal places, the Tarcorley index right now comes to 0.496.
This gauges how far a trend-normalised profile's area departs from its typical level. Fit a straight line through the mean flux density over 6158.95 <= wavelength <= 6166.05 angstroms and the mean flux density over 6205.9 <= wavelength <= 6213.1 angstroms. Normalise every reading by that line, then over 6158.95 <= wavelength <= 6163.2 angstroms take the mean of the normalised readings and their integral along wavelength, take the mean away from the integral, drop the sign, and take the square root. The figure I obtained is 1.81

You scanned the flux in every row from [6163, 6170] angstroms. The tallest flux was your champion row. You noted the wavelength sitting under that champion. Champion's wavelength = 6163.92 angstroms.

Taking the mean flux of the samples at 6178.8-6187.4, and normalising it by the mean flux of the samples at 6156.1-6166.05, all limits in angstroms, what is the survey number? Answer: 0.98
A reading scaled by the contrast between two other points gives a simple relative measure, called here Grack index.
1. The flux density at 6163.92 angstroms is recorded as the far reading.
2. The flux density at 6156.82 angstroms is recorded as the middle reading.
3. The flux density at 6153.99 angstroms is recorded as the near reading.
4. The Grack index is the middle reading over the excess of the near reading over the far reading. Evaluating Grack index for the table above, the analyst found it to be 27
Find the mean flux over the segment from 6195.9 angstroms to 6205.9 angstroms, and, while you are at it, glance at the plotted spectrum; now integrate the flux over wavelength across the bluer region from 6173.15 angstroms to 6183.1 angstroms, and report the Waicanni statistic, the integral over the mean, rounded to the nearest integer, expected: 10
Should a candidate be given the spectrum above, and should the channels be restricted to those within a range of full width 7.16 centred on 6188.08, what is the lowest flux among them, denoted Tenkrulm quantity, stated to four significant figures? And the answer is 3.354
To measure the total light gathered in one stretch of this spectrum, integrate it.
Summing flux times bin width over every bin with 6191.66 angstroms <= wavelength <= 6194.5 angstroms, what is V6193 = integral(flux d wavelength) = 9.6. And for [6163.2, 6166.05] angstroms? 9.5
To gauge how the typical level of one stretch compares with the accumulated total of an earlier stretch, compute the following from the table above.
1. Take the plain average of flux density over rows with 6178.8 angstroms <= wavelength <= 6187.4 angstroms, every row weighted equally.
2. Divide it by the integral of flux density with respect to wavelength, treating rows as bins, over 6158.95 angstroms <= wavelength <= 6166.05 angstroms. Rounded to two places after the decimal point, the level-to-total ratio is 0.14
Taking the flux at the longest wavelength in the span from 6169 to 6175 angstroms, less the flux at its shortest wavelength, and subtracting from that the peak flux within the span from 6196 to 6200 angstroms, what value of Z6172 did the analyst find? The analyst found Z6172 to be -3.41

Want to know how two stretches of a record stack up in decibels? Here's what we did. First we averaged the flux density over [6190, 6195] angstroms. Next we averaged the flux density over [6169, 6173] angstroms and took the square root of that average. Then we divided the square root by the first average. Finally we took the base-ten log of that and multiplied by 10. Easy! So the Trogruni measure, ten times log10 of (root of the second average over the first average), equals -2.80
